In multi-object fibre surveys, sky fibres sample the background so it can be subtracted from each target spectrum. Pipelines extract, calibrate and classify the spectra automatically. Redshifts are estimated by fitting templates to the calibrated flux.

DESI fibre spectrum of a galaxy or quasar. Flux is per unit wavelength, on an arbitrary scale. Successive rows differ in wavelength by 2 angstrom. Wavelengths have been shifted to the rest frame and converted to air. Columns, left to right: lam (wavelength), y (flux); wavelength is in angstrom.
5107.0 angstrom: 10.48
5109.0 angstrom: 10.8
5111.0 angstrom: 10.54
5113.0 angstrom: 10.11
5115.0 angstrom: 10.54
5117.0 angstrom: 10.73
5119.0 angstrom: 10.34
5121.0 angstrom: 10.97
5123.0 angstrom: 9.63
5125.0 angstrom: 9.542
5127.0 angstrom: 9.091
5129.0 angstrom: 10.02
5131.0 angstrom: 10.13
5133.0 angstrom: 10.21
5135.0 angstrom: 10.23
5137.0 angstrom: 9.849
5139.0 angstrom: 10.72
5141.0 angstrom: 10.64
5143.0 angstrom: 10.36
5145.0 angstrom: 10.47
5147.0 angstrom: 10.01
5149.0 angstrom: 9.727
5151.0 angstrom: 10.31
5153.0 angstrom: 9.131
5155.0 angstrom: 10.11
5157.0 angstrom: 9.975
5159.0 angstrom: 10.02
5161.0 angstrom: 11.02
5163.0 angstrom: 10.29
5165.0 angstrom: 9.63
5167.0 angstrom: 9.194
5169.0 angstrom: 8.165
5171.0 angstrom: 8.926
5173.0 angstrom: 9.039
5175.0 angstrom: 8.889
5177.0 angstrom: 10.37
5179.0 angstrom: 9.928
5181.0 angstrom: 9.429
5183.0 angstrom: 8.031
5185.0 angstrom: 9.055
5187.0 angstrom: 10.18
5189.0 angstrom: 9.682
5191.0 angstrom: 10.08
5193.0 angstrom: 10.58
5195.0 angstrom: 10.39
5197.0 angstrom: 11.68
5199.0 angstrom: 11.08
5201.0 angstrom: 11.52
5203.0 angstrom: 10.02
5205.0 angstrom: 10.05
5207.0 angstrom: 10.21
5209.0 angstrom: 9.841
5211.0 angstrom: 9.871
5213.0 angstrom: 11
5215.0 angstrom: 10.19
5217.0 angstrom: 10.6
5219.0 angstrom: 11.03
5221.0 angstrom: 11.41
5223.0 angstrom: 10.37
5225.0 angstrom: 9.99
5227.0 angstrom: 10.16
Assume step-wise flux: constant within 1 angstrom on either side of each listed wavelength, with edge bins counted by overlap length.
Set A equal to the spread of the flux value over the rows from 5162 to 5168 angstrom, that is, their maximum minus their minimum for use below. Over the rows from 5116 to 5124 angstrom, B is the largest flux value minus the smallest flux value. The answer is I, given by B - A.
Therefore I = 0.2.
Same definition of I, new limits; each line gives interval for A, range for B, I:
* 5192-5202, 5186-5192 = -0.8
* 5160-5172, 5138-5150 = -1.9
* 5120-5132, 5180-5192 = 0.3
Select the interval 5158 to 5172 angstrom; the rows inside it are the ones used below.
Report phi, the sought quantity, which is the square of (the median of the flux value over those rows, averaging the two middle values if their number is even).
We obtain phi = 93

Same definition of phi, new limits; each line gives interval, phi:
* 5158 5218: 101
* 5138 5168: 102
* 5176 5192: 96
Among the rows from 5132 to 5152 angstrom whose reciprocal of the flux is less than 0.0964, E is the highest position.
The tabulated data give 5145.0 angstrom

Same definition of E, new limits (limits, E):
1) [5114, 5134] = 5121.0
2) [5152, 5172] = 5161.0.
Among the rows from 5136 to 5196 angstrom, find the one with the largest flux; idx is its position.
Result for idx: 5161.0 angstrom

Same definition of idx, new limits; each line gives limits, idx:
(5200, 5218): 5201.0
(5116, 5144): 5121.0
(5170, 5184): 5177.0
